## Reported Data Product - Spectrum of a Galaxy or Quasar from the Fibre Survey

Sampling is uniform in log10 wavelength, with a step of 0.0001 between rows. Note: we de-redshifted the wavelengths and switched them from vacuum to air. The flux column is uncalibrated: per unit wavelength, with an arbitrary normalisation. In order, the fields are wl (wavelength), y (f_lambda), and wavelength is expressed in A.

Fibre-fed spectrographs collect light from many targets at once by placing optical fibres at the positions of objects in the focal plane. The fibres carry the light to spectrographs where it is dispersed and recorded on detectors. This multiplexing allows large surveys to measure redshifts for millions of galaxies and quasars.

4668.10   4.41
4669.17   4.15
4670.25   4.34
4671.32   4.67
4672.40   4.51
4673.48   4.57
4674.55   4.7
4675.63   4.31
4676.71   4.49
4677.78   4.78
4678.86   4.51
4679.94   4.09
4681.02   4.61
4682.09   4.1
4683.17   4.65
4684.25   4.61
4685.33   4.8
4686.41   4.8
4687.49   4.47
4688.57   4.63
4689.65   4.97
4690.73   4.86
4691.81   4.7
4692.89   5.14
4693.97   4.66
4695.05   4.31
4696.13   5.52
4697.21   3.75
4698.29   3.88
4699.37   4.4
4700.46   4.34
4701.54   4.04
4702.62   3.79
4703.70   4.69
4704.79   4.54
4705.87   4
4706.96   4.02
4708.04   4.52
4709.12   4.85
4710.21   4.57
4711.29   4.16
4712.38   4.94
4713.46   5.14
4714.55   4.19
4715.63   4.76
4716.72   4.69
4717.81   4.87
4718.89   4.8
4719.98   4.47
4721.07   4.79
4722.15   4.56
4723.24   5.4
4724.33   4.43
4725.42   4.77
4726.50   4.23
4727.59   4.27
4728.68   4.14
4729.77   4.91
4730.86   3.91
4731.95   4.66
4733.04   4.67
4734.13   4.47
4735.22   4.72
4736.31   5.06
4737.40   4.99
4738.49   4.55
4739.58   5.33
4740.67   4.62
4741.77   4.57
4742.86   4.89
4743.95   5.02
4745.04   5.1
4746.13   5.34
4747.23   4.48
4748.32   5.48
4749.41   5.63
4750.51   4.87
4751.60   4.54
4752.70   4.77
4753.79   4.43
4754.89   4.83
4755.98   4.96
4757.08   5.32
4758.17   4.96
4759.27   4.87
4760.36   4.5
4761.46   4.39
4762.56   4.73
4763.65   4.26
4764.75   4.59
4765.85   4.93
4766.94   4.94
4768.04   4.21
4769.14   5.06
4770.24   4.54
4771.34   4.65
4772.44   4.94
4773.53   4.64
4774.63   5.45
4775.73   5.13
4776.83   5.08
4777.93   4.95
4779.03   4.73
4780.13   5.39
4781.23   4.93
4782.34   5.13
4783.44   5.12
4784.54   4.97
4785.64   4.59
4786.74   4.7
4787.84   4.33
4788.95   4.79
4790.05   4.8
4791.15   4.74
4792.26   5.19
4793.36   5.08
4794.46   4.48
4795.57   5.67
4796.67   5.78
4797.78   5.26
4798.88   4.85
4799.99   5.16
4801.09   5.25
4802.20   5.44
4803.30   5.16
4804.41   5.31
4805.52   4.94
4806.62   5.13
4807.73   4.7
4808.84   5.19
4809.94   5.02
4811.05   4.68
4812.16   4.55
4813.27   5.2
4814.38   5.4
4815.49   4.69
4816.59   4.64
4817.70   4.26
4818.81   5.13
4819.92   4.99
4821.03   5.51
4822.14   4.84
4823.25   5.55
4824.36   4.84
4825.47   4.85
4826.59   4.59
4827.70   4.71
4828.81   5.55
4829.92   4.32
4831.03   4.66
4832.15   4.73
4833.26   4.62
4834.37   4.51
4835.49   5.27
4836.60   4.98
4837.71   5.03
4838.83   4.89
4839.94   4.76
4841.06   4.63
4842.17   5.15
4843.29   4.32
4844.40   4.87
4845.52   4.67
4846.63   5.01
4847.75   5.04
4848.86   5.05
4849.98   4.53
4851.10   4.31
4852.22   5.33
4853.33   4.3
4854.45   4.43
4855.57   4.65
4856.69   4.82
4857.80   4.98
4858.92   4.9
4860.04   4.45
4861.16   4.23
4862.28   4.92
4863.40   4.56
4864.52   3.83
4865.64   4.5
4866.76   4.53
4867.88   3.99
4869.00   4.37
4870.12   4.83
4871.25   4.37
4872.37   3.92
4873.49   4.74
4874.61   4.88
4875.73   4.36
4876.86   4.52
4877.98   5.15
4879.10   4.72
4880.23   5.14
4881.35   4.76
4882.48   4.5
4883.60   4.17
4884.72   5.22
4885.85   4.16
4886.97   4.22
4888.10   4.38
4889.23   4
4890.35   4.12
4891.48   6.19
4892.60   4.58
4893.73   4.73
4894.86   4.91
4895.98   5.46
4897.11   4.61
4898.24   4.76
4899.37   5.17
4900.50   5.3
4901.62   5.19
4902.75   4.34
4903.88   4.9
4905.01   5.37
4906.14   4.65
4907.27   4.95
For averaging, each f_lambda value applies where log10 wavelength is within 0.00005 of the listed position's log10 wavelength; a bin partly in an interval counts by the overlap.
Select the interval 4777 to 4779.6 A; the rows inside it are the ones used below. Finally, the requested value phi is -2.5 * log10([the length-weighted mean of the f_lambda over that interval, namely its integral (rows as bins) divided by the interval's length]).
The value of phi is -1.72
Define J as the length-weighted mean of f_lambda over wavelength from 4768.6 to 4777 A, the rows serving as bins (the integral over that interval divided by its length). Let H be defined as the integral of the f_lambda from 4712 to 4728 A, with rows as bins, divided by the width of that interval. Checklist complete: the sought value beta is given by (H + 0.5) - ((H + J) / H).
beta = 3.14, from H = 4.69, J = 4.93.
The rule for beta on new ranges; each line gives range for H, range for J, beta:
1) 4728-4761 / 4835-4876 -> 3.35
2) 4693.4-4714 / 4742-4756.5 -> 2.81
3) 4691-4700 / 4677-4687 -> 3.05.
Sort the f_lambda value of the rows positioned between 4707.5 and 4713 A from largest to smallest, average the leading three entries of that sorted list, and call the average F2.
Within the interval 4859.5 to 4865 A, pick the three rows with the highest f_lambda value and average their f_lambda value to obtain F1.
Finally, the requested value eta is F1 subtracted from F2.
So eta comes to 0.14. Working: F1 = 4.64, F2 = 4.8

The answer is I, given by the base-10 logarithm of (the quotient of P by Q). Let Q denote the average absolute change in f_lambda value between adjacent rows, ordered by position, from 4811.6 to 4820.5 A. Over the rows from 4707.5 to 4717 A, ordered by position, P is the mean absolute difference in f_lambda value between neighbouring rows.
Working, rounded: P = 0.45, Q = 0.43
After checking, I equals 0.02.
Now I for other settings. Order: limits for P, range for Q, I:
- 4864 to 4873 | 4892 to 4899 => 0.06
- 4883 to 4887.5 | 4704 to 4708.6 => 0.31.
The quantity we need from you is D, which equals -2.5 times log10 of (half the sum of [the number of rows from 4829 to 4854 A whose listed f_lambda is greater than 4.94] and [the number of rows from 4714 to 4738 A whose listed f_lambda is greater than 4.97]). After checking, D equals -1.9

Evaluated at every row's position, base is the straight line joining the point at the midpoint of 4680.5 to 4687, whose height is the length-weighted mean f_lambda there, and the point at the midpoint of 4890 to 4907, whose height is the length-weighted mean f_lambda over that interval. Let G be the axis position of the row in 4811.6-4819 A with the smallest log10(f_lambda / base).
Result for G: 4817.70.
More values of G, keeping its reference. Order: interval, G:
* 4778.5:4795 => 4787.84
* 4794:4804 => 4794.46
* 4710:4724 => 4711.29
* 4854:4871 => 4864.52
